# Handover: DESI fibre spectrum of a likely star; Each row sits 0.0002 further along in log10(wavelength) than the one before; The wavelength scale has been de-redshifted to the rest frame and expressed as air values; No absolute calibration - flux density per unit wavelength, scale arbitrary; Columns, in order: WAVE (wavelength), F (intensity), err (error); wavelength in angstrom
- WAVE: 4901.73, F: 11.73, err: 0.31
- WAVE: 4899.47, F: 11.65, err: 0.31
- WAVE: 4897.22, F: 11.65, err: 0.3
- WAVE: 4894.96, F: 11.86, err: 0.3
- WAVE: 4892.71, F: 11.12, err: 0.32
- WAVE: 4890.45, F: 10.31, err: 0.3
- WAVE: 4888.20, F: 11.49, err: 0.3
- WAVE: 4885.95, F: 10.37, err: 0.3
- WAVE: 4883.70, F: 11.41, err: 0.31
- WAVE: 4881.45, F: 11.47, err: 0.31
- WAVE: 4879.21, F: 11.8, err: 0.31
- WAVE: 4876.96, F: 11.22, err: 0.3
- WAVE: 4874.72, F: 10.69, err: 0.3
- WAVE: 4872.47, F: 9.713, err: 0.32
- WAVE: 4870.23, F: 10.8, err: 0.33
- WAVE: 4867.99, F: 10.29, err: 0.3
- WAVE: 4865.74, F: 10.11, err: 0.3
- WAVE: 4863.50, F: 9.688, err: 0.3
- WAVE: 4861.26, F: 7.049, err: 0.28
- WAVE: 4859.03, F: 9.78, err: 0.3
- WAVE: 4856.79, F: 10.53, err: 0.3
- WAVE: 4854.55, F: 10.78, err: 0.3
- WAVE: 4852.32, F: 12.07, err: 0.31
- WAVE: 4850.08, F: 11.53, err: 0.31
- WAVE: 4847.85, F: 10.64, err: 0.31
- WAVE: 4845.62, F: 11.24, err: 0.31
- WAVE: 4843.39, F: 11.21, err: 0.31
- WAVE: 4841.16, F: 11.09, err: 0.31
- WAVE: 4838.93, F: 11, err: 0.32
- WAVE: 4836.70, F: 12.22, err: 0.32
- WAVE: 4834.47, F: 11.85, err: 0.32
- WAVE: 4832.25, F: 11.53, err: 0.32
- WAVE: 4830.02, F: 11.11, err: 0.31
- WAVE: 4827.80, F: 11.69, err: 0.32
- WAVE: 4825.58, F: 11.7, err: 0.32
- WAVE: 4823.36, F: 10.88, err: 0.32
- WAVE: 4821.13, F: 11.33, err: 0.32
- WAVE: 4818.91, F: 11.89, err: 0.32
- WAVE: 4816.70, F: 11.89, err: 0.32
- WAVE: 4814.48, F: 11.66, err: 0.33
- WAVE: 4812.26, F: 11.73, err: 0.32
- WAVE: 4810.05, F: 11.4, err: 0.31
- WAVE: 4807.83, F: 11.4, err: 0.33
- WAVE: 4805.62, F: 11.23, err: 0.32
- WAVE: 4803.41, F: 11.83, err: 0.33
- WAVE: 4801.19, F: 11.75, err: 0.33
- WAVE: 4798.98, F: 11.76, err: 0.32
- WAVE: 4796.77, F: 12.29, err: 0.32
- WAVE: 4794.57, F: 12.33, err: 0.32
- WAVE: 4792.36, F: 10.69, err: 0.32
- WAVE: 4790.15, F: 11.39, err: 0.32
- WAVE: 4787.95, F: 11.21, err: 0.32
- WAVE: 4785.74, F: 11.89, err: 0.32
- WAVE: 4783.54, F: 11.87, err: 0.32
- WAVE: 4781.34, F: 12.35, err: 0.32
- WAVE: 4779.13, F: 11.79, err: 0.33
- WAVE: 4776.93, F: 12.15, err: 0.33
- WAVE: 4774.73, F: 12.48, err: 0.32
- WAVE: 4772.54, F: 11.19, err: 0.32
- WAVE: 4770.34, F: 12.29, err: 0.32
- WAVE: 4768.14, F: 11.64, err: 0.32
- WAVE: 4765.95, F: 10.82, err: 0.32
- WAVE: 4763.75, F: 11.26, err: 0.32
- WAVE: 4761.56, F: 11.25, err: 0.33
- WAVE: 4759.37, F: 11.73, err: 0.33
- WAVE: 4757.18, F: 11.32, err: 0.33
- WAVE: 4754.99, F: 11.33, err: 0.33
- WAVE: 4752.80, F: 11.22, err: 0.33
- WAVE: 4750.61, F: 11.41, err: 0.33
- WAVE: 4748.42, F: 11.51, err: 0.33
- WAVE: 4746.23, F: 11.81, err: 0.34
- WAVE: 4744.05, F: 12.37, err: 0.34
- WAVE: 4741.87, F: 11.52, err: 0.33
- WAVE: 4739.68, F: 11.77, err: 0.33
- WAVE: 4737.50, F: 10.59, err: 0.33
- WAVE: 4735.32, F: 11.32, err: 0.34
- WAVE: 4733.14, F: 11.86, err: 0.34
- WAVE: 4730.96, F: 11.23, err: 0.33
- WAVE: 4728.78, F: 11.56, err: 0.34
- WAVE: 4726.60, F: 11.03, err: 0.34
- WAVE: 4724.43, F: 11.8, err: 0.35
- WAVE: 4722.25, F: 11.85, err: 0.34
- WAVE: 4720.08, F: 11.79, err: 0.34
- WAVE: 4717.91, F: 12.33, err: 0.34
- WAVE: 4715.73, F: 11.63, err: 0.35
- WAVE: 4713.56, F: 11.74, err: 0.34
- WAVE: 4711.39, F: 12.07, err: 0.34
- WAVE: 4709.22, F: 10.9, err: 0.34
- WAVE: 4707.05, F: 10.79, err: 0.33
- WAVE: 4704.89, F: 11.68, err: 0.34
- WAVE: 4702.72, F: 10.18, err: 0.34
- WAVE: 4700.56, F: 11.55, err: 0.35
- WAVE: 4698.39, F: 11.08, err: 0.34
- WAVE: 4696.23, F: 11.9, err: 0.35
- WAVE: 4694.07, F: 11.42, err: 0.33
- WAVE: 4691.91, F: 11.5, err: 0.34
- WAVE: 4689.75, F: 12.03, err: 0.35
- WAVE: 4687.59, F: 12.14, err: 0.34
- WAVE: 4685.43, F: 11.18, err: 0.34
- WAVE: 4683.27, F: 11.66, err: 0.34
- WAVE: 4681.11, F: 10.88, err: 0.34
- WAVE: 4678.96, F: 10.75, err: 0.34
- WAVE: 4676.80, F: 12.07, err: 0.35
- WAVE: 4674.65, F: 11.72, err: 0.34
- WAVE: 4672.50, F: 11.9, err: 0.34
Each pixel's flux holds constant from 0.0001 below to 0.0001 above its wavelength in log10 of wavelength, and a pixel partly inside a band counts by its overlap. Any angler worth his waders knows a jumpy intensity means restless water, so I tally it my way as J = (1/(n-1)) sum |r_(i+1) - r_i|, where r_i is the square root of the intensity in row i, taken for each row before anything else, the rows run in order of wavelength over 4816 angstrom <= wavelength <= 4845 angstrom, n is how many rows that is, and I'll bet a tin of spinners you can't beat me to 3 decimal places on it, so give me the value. 0.061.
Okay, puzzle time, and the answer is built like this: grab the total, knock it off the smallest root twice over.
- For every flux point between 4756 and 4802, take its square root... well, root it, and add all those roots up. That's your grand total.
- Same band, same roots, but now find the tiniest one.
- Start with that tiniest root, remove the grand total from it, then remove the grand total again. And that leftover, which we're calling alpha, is -140.3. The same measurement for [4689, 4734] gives -139.3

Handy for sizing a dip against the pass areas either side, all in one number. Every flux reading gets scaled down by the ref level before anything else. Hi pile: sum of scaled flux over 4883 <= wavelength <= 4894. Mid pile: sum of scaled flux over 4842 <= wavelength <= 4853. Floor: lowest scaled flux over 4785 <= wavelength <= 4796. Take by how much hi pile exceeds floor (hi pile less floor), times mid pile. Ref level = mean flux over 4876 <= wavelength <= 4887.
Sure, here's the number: 19.7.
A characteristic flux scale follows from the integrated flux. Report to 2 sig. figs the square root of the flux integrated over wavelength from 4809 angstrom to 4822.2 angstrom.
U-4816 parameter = 12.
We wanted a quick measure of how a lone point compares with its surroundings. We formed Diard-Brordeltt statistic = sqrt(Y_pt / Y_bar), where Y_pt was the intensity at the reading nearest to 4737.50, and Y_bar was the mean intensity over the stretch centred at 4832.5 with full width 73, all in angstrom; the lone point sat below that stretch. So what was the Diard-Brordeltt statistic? 0.97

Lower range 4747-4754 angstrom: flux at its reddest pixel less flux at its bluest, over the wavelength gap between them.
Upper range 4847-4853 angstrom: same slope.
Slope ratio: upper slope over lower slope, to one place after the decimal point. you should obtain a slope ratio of -4.8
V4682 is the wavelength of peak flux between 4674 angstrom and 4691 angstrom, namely 4687.59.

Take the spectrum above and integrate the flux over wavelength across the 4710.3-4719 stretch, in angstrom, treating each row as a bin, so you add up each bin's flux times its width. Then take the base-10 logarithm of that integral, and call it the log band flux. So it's 2.02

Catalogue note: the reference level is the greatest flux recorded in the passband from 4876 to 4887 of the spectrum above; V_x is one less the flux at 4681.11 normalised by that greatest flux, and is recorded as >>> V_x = 0.078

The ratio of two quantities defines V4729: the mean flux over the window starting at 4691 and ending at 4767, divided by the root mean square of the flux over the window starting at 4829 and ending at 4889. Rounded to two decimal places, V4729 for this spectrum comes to 1.05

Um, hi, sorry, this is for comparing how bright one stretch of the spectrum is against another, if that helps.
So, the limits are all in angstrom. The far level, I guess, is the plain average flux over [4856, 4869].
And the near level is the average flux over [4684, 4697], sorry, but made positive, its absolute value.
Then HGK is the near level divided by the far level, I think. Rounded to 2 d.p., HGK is 1.22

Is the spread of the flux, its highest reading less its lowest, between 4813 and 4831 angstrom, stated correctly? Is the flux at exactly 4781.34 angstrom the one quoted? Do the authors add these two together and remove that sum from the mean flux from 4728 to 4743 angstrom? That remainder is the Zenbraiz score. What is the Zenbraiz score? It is -2.0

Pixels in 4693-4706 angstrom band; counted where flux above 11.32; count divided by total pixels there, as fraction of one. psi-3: 0.67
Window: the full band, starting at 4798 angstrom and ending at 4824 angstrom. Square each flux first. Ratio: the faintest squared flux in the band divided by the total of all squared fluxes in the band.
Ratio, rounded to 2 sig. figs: 0.074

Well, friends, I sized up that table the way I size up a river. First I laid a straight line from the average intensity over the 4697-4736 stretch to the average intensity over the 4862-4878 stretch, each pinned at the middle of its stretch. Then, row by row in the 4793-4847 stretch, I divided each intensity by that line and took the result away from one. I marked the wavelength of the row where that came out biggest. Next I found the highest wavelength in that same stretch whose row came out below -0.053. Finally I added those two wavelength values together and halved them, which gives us 4834.5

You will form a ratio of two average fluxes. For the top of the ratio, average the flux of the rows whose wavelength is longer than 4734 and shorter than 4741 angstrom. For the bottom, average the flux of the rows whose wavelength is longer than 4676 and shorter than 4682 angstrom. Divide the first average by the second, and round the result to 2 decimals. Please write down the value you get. 1.00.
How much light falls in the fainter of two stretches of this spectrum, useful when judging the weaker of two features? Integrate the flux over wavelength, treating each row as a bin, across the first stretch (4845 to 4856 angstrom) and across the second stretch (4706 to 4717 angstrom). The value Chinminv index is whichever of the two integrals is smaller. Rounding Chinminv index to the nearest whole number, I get 124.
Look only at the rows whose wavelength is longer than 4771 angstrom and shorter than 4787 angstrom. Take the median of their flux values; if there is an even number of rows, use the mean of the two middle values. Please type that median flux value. 11.89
